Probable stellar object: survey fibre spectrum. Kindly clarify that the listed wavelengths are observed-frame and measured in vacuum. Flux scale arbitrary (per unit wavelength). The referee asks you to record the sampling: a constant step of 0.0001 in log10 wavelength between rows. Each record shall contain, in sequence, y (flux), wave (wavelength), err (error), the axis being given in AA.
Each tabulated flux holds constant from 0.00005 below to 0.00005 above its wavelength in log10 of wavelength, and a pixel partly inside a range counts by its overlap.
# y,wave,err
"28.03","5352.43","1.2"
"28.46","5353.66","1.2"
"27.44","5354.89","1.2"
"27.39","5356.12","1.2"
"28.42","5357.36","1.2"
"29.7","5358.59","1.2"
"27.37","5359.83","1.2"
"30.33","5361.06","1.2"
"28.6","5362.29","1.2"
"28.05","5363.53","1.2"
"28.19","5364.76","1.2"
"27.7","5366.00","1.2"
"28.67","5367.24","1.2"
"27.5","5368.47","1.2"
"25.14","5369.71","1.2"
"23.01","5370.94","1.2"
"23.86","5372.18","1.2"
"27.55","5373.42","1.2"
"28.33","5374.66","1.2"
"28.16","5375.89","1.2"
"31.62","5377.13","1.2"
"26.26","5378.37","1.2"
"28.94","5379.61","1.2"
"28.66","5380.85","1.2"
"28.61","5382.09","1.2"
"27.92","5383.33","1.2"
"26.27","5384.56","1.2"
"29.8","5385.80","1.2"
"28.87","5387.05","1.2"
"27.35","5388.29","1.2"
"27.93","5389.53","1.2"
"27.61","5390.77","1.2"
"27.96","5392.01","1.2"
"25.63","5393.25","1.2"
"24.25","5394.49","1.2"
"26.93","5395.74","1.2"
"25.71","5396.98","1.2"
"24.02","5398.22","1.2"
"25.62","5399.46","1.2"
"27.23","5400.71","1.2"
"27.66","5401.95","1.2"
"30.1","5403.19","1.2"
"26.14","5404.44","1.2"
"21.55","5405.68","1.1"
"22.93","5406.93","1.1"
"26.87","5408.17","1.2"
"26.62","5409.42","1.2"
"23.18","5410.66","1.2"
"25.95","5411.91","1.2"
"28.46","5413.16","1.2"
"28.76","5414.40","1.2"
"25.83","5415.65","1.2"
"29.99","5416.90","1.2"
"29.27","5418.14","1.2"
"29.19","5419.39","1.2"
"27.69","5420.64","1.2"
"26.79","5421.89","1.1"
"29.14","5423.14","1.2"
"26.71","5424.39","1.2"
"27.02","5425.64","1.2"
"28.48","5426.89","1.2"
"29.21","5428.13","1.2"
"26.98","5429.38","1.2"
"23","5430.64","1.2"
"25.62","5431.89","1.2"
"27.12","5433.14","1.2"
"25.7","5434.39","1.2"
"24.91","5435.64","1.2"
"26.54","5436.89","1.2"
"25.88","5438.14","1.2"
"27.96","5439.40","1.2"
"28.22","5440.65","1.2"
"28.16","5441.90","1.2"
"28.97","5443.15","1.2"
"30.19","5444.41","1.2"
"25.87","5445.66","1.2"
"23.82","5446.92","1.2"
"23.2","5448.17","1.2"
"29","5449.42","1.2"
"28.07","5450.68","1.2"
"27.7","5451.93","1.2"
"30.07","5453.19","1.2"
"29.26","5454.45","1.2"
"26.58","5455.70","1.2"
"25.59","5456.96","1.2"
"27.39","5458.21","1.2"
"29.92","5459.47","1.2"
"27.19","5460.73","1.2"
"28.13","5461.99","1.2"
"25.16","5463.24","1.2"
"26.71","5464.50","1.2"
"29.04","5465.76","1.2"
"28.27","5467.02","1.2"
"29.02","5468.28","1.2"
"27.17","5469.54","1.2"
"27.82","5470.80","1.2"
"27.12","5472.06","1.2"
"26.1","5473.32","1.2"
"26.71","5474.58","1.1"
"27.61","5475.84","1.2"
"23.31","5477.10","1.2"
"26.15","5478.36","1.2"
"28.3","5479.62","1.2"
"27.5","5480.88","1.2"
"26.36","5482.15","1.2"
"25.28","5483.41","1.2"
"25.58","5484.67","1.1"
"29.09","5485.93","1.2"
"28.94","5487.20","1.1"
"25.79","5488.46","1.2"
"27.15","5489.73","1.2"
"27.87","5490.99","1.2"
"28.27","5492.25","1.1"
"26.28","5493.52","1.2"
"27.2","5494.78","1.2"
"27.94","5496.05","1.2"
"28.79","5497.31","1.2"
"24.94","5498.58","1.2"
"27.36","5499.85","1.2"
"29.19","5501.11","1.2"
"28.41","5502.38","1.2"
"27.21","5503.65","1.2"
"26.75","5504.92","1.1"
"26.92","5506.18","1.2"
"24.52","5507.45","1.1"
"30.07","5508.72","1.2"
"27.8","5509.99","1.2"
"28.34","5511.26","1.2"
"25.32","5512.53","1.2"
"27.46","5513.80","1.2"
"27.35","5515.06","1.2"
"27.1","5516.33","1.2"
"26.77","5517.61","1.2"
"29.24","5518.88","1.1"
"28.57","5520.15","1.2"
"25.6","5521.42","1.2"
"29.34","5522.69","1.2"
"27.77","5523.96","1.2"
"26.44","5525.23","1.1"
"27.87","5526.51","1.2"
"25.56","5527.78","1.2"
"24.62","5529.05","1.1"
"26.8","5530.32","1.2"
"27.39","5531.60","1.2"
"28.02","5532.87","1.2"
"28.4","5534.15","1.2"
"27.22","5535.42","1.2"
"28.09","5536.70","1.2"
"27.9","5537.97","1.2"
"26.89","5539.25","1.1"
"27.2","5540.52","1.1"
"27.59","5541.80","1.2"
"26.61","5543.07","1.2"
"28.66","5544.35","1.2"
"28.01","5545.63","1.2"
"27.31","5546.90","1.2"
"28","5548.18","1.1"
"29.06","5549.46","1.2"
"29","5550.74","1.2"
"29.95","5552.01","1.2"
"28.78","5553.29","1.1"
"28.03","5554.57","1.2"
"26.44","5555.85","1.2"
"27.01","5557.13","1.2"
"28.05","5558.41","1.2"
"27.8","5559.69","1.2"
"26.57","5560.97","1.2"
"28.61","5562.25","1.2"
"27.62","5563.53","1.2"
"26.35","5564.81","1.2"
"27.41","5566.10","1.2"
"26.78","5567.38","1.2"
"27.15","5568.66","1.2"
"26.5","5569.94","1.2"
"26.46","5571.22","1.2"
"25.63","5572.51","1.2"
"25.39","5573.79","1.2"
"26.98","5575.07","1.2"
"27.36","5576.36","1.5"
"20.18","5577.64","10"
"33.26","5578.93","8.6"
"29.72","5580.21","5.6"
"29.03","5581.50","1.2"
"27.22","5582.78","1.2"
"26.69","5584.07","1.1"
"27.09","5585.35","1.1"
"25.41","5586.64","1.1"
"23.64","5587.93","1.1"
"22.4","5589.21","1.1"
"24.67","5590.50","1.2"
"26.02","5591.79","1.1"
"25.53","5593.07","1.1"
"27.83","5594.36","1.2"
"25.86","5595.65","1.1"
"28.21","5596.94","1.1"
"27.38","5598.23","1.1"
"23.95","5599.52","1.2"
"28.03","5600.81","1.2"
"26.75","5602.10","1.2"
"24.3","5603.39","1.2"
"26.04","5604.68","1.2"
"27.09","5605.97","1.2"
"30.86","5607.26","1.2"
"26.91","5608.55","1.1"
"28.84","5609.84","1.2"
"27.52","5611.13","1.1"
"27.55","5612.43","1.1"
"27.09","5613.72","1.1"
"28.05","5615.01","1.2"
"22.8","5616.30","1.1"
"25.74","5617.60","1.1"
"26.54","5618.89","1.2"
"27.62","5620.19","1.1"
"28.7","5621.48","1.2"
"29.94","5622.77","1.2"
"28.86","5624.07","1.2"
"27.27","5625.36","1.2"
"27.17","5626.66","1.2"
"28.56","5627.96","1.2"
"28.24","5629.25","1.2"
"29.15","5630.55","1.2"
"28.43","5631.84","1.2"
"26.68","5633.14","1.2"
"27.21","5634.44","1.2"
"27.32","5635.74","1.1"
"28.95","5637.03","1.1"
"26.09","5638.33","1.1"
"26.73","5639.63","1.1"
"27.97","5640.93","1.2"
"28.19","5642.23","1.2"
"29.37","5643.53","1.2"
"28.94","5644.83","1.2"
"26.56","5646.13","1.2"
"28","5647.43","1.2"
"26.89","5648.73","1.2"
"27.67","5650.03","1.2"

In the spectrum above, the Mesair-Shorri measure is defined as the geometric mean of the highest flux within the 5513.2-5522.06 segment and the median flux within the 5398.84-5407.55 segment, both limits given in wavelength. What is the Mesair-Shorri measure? 27.6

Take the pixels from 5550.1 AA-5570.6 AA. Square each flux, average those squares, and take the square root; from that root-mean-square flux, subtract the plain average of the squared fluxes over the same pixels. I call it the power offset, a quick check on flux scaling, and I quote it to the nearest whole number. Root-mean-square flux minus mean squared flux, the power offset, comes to -737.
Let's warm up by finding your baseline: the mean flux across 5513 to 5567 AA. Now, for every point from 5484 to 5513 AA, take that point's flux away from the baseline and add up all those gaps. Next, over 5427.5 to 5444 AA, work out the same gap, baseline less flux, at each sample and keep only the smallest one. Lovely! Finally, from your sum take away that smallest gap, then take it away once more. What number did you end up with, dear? 8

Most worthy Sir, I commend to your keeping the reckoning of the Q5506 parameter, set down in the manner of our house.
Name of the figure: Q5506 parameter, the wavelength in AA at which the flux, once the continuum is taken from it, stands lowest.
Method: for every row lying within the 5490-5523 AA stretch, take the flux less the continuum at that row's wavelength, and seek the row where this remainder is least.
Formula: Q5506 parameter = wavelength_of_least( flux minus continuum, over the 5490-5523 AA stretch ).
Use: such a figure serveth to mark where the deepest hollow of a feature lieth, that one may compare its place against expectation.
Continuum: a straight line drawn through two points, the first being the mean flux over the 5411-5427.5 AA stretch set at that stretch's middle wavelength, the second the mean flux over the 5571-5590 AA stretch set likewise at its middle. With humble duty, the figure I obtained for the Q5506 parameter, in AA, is 5507.45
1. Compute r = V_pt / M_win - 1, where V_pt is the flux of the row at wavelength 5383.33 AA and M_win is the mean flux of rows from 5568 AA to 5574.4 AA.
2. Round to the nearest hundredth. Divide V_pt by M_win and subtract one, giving 0.06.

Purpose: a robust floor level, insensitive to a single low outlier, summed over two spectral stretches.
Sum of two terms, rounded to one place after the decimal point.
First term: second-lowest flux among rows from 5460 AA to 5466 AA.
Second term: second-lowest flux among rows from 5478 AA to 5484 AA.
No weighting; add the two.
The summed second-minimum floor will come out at 52.9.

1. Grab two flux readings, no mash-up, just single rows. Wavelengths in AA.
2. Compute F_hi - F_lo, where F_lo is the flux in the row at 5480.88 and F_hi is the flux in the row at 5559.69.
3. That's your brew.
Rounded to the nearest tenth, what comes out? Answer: 0.3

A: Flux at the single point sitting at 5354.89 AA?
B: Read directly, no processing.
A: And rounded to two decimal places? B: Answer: 27.44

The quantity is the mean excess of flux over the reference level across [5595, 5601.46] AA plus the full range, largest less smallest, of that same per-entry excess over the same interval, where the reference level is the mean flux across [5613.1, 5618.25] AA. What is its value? 5.0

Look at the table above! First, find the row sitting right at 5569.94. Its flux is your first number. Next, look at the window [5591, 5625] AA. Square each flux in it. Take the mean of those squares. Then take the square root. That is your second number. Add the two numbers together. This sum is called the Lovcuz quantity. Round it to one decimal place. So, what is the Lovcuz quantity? 53.6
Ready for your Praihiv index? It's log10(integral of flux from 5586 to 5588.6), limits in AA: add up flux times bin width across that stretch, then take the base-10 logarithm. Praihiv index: 1.80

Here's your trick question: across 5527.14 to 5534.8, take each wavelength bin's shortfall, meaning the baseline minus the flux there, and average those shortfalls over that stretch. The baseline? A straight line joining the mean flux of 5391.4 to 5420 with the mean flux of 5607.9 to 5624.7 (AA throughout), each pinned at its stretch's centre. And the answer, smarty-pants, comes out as 0.24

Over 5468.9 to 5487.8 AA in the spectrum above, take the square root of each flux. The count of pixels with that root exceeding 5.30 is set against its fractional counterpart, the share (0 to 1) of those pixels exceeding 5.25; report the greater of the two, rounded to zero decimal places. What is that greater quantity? 3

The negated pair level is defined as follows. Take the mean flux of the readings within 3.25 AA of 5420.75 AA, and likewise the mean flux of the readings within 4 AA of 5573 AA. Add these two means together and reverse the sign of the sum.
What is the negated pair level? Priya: -54.8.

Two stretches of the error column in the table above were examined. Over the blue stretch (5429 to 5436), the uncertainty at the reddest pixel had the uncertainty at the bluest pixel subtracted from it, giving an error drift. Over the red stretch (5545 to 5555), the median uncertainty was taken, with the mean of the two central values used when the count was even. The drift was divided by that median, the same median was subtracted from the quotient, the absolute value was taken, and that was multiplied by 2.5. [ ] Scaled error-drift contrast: 3.00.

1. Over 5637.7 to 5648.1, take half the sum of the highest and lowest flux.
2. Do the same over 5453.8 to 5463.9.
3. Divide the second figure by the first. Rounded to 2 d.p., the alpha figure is 0.99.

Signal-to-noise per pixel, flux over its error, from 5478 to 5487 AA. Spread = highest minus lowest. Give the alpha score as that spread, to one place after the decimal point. 3.2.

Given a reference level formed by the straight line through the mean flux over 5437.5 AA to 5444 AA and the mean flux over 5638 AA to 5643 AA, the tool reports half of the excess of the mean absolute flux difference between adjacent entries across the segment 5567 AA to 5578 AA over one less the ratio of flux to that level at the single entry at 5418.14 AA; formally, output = 0.73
